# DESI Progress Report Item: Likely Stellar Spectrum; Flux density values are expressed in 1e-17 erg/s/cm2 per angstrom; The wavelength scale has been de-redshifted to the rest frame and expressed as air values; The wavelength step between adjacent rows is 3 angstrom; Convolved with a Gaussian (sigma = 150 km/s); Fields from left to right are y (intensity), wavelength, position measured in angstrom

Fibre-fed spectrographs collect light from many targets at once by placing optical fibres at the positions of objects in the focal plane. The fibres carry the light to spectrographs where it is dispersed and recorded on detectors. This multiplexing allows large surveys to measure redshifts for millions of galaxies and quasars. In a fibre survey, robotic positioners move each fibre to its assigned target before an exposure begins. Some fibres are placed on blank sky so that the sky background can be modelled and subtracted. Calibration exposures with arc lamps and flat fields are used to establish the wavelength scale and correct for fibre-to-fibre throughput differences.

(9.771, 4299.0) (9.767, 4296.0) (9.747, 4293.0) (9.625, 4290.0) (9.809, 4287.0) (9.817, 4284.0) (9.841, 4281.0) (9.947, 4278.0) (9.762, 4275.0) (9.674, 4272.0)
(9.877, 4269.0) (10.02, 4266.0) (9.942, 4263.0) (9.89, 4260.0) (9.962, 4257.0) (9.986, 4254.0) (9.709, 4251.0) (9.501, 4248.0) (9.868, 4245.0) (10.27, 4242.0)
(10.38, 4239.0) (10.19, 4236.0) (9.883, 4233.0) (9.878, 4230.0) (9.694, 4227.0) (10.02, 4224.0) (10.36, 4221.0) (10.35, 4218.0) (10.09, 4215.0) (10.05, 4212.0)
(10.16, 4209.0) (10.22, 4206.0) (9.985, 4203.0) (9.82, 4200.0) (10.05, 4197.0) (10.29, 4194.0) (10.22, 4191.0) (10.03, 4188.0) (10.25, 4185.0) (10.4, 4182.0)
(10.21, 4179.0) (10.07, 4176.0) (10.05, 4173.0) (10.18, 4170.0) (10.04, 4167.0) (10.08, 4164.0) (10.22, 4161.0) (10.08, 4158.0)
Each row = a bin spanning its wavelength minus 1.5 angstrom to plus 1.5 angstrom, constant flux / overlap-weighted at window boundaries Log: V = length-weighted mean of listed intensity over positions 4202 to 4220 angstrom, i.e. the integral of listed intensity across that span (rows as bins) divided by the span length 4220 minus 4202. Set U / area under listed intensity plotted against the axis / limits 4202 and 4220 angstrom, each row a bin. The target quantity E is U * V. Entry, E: 1855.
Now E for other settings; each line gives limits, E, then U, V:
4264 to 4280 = 1555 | 158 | 9.9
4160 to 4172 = 1230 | 121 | 10.1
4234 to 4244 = 1048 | 102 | 10.2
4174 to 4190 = 1661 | 163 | 10.2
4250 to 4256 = 584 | 59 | 9.9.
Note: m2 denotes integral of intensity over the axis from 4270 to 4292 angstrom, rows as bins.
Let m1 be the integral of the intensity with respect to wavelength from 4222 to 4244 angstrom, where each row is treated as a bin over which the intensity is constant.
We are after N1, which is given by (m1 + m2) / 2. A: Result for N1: 218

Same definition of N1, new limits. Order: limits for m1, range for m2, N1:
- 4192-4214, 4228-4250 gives 221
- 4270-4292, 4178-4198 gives 210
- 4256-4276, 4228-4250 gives 209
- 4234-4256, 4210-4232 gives 220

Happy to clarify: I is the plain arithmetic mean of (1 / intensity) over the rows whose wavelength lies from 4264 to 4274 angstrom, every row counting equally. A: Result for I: 0.101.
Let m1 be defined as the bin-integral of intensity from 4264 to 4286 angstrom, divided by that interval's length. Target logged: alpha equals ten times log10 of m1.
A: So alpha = 9.9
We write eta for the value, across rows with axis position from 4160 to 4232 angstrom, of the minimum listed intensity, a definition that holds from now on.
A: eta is 9.694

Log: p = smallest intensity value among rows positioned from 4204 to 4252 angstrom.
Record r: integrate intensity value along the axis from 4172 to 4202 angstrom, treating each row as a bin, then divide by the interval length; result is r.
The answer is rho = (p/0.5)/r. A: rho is 1.87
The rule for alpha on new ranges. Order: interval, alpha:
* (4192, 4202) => 10.0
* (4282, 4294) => 9.9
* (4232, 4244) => 10.1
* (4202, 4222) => 10.1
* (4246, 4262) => 9.9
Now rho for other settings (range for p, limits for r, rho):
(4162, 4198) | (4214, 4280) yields 2.01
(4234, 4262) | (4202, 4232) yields 1.89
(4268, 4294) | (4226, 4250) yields 1.93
